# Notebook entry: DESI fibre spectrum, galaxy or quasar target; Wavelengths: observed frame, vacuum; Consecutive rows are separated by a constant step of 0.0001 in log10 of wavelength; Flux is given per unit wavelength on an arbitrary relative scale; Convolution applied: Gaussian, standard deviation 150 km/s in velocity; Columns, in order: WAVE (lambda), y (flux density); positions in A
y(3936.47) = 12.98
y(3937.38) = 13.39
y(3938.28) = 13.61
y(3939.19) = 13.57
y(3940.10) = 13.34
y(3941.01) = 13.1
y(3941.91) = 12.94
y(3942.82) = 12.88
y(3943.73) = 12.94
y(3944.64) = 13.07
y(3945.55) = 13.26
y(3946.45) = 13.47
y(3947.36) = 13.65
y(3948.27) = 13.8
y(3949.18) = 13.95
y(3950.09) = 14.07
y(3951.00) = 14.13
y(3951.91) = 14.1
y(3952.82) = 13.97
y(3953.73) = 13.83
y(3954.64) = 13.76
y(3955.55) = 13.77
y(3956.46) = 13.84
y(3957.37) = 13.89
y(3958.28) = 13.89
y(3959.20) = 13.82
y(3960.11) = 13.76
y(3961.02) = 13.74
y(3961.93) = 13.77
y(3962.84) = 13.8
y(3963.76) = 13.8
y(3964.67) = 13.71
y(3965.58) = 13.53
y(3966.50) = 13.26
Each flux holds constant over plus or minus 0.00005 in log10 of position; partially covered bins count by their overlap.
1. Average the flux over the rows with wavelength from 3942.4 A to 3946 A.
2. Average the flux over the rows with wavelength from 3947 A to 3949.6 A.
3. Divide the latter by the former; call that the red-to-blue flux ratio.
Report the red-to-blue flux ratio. 1.058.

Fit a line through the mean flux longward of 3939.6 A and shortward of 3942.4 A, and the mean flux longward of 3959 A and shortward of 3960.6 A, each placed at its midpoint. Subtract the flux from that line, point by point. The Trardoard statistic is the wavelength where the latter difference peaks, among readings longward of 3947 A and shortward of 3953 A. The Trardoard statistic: 3947.36 A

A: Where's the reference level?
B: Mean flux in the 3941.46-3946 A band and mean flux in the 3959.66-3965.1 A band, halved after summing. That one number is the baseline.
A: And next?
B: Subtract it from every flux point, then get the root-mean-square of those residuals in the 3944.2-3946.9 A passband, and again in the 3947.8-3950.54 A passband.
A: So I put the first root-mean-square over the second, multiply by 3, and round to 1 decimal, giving 1.1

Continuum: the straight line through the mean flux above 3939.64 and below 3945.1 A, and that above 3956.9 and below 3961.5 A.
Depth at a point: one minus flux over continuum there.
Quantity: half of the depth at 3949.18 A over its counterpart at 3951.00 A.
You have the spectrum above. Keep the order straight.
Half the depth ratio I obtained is 0.43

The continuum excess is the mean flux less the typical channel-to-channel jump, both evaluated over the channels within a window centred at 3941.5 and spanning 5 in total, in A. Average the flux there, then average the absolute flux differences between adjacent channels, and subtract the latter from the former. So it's 13.0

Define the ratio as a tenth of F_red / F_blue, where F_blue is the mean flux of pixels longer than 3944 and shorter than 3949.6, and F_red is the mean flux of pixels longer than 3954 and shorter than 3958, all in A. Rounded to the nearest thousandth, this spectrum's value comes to 0.102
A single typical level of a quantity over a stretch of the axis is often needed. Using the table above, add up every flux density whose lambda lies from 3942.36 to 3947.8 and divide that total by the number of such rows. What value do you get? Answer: 13.2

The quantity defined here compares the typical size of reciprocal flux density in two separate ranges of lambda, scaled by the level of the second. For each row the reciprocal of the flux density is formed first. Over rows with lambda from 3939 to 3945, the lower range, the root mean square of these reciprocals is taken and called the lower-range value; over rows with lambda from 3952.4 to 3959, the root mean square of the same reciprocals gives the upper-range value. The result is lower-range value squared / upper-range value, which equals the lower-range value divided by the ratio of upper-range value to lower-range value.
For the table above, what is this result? 0.081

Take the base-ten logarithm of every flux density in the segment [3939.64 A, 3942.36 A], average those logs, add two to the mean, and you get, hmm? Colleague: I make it 3.12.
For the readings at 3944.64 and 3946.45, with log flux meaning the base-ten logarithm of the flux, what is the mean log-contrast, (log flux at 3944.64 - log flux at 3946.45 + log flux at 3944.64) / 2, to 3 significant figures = 0.552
